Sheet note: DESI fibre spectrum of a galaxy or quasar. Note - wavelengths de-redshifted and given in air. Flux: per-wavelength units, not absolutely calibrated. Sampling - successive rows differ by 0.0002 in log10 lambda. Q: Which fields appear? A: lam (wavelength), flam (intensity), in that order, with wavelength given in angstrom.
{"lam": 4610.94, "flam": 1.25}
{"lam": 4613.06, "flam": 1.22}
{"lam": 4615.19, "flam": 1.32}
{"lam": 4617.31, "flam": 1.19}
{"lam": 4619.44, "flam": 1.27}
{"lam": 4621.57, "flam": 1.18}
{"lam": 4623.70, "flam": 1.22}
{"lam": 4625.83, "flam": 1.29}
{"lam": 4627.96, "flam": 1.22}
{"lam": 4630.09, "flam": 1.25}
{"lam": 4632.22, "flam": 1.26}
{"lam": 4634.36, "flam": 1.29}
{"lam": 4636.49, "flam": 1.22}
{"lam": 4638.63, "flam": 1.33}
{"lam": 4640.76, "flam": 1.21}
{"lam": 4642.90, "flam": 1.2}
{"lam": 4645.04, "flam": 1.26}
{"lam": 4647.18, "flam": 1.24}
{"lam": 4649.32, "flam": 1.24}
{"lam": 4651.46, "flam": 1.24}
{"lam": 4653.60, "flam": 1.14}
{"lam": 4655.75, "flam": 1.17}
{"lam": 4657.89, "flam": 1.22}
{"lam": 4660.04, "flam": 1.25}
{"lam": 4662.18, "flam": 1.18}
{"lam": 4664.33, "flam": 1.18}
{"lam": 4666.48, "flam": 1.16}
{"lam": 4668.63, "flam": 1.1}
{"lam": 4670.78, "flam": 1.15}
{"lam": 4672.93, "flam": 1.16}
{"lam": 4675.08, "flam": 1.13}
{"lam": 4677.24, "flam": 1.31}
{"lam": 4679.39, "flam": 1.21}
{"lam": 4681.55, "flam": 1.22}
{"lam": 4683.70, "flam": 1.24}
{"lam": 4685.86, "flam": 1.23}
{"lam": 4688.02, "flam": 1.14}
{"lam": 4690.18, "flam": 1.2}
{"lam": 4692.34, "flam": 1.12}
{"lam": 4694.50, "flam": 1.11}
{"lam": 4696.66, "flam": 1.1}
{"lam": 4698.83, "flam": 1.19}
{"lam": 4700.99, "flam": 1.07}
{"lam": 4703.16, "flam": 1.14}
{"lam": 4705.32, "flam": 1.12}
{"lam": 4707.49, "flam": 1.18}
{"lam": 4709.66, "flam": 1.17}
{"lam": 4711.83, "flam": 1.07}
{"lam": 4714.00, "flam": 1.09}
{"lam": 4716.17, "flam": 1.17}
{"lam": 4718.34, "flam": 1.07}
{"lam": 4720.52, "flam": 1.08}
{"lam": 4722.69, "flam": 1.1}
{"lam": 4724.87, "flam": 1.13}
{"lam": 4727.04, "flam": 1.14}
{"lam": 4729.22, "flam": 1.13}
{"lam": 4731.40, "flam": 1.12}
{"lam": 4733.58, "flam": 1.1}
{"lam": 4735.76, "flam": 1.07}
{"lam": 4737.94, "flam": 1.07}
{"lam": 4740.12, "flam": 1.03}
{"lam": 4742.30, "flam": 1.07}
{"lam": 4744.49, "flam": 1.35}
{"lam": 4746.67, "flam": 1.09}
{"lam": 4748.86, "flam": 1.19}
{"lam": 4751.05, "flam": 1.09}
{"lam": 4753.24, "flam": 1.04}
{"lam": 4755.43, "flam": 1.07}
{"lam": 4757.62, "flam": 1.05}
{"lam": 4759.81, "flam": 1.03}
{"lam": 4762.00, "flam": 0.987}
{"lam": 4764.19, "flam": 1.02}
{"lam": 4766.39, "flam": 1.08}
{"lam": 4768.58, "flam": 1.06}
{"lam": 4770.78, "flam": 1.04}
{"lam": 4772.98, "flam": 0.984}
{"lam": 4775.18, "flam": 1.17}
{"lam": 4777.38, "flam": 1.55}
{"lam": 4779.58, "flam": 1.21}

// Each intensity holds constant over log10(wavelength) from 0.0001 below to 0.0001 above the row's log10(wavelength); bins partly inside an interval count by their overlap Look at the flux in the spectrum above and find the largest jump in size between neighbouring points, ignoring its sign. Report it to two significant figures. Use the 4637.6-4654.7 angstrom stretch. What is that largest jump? 0.12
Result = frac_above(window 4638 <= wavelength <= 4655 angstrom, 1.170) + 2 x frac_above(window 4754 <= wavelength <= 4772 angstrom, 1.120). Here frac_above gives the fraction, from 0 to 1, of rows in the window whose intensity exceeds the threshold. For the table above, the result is 0.9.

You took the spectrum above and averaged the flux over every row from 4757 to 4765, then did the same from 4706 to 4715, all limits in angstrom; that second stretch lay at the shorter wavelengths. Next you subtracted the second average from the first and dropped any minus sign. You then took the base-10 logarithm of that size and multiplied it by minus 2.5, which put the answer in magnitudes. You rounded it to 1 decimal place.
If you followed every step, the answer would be 2.4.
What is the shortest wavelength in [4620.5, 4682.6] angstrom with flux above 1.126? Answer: 4621.57 angstrom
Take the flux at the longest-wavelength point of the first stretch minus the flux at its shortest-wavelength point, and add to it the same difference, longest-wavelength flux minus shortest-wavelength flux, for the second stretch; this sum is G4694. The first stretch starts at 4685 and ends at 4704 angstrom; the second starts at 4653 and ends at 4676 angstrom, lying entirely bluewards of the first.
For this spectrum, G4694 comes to -0.10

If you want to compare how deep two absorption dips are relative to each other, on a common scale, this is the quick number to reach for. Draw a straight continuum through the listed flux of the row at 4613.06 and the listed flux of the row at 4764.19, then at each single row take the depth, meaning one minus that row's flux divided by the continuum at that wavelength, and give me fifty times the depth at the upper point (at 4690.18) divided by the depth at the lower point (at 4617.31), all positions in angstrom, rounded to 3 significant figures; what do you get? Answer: -183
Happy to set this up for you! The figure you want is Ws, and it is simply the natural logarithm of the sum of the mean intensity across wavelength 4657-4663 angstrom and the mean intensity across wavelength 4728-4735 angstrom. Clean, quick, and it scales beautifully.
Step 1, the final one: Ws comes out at 0.847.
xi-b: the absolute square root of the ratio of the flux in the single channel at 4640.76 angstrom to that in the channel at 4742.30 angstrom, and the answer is 1.06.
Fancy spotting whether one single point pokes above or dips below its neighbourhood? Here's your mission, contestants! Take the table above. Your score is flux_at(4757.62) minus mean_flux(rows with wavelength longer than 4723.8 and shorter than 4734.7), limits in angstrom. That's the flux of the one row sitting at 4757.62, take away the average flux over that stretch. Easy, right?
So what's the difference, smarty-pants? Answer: -0.0740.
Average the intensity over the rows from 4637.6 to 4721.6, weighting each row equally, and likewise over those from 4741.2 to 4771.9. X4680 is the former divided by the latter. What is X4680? 1.08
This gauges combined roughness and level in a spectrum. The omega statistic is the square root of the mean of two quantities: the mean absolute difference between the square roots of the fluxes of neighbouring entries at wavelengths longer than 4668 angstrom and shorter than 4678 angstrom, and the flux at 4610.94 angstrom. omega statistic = 0.800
